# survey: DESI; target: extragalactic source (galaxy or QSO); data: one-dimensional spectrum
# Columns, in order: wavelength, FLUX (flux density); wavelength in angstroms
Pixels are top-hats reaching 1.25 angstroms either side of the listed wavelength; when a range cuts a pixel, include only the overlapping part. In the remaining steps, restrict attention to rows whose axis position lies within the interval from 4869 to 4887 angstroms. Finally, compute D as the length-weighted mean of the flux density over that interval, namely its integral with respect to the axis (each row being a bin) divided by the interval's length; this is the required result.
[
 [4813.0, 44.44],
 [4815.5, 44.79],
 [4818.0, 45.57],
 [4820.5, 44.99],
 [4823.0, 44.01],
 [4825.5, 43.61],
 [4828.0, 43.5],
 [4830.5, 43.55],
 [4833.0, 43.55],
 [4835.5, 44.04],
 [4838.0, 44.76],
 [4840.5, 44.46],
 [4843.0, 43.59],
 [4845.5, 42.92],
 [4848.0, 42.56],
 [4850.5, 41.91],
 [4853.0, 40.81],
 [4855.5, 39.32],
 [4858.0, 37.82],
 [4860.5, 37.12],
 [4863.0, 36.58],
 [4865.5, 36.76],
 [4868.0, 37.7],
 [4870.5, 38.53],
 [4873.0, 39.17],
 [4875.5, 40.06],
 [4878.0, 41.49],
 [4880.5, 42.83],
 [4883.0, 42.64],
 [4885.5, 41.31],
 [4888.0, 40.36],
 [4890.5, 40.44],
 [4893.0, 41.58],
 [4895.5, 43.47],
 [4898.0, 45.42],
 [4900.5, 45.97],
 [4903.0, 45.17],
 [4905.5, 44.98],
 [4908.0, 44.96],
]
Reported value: 41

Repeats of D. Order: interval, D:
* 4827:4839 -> 44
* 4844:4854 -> 42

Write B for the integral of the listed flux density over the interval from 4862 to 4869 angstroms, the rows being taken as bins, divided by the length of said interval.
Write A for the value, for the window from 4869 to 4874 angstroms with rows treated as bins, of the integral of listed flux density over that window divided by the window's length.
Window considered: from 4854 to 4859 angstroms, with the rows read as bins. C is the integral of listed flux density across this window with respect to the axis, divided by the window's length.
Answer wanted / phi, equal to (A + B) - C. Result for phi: 37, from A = 39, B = 37.0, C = 38.7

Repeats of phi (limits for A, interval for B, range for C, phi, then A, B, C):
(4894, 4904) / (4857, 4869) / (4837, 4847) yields 38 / 45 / 37.2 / 43.9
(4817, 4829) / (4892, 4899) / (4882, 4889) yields 46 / 44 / 43.5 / 41.4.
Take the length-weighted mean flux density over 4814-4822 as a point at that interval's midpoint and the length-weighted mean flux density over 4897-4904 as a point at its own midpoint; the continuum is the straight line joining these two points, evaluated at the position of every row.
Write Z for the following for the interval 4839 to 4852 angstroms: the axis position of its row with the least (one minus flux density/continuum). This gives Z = 4840.5 angstroms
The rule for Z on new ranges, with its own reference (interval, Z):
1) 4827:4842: 4838.0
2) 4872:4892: 4880.5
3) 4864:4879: 4878.0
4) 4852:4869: 4853.0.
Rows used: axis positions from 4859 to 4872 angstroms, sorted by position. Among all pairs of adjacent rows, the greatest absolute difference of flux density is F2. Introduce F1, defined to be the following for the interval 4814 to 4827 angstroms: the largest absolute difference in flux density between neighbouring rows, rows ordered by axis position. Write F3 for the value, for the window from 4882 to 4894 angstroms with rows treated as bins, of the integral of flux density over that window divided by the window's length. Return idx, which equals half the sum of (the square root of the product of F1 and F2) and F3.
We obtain 21.1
